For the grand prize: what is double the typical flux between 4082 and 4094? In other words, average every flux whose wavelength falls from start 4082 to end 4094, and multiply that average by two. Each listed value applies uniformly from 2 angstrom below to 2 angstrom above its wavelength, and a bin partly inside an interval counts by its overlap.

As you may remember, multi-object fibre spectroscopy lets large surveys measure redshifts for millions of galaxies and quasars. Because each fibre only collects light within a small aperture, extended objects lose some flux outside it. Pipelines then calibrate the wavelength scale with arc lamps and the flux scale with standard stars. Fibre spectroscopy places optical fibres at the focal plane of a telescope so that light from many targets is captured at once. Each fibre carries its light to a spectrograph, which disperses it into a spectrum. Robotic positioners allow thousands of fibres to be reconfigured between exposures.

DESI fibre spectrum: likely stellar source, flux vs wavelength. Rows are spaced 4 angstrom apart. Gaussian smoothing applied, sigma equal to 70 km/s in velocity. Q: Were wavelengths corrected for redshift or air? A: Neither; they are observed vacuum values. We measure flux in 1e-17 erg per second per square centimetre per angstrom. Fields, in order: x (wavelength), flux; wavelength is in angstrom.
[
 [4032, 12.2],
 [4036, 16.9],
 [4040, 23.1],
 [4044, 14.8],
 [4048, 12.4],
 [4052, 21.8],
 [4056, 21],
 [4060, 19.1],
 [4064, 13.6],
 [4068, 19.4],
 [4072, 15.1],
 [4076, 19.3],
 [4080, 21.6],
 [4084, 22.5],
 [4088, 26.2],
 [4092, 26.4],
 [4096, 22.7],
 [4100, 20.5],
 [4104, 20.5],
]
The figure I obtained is 50.1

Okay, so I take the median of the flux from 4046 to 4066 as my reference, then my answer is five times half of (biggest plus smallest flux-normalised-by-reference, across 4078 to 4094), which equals 6.3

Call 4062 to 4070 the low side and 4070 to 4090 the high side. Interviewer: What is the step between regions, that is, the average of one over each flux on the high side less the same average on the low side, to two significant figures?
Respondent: -0.013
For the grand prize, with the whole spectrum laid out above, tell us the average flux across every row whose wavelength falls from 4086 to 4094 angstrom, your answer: 26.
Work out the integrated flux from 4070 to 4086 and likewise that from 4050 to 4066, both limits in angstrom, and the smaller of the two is 302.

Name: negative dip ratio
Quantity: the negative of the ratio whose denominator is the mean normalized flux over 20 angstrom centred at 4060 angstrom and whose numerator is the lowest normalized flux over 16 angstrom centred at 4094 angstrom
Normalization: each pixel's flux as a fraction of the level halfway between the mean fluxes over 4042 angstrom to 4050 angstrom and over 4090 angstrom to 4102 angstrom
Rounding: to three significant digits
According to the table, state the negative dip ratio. -1.08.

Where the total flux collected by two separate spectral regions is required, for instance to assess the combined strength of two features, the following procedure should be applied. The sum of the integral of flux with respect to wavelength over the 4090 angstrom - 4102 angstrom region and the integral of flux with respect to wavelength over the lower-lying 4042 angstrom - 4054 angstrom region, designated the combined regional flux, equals 474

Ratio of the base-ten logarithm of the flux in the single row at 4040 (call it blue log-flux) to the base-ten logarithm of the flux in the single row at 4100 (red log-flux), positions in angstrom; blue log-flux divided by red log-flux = 1.04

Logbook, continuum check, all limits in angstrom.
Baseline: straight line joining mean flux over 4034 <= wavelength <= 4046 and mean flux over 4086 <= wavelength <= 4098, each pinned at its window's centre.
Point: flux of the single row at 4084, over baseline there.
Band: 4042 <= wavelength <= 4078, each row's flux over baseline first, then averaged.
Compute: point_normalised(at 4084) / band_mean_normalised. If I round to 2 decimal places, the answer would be 1.12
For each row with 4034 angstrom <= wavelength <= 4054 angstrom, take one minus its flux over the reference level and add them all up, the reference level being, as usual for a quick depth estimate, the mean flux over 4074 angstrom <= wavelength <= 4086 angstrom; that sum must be 0.79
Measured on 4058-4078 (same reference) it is 0.91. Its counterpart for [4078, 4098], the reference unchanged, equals -0.65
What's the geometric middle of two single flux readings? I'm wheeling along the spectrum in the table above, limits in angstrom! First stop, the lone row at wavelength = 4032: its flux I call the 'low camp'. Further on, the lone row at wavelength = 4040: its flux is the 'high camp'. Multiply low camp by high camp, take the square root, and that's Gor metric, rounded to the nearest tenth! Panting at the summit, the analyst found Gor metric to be 16.8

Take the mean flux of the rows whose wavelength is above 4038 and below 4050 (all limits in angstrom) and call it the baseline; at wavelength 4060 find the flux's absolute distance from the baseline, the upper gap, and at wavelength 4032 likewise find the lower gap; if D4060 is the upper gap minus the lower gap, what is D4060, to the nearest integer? -2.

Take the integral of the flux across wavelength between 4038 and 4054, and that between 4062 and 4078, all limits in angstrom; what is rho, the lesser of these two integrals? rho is 270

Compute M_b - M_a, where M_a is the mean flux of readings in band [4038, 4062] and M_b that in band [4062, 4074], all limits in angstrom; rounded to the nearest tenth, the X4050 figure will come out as -2.7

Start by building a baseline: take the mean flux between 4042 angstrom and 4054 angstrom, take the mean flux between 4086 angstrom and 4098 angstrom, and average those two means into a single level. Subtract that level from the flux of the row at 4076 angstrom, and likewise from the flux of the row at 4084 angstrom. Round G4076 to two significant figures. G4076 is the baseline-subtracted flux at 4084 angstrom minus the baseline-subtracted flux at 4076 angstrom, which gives 3.2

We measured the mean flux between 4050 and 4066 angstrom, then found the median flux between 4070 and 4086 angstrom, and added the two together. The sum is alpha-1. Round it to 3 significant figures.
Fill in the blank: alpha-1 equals 39.3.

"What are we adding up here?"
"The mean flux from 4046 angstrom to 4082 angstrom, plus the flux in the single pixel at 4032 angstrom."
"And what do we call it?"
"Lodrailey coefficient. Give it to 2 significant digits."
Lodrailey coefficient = 30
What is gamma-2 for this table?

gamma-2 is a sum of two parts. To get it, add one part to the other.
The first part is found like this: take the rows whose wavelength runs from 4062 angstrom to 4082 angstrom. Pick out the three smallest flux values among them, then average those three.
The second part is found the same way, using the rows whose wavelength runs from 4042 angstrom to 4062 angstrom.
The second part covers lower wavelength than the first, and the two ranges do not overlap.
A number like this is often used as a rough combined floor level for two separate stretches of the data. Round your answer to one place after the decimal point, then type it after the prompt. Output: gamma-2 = 31.4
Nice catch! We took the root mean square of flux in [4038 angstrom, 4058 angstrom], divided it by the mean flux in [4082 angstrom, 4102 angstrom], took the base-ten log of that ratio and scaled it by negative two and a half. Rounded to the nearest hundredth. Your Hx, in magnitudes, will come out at 0.23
